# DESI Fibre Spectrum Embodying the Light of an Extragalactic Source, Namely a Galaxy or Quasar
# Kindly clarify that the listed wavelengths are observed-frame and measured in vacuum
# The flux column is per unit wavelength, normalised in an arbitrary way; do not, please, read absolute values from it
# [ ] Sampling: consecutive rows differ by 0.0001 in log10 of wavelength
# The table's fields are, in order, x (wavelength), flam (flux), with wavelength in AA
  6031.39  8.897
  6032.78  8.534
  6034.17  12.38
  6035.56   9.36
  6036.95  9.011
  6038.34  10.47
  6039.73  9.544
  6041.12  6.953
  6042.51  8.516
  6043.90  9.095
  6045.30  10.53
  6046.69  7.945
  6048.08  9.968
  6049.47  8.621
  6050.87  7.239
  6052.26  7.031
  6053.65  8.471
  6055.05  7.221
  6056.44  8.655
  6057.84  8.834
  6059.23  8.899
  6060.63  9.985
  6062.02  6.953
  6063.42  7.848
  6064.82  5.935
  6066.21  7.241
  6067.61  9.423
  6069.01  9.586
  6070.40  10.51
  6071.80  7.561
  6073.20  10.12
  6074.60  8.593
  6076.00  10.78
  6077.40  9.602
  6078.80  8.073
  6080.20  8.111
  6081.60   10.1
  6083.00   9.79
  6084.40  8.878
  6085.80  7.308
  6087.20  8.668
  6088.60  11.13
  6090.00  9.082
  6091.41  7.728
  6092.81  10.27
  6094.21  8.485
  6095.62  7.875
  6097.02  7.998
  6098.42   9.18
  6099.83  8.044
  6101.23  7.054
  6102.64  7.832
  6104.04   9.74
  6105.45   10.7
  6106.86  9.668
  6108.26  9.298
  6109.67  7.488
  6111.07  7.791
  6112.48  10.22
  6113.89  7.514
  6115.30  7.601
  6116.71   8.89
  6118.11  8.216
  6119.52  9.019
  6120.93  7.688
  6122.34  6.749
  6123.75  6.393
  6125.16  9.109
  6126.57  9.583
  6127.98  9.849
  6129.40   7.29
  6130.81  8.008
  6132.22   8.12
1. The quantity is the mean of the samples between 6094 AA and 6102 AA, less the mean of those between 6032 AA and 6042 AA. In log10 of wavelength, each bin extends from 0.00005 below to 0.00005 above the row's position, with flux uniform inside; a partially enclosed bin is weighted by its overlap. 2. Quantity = -1.4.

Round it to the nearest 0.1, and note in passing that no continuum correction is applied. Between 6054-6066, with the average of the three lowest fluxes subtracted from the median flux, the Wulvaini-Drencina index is 1.5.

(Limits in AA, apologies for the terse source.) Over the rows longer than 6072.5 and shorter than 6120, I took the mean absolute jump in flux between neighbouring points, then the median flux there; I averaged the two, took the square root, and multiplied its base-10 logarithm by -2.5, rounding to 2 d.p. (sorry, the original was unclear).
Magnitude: -0.88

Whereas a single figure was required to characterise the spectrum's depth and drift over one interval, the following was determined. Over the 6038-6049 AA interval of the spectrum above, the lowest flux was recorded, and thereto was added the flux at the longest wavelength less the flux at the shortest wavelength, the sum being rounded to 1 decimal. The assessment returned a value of 6.5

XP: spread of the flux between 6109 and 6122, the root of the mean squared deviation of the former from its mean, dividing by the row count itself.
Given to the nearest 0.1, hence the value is 0.9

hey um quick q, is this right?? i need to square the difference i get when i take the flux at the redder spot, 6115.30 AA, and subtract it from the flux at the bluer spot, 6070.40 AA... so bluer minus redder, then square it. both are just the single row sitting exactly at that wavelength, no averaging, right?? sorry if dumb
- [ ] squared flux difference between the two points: 8.5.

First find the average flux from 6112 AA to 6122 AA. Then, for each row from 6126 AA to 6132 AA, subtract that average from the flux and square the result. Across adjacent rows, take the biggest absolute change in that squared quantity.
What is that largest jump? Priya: 1.1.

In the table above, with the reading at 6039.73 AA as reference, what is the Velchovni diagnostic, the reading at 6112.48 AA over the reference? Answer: 1.07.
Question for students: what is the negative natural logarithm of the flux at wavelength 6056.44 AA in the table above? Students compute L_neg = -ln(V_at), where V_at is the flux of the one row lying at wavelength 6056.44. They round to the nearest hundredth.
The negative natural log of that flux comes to -2.16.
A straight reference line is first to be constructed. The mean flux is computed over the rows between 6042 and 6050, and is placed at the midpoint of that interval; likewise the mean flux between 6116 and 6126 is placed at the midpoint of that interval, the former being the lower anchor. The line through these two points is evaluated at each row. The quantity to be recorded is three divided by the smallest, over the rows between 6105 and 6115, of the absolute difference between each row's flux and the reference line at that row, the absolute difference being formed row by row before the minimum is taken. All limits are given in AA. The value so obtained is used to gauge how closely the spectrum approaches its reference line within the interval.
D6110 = 8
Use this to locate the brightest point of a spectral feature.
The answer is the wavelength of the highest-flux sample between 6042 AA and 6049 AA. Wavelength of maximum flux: 6045.30 AA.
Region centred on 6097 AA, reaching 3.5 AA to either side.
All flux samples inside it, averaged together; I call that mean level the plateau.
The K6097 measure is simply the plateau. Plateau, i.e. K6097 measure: 8.32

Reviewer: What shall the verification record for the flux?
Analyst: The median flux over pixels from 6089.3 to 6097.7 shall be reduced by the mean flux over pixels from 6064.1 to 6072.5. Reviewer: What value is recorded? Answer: -0.1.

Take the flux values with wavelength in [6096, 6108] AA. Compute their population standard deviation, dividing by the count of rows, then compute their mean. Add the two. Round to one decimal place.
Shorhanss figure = 9.9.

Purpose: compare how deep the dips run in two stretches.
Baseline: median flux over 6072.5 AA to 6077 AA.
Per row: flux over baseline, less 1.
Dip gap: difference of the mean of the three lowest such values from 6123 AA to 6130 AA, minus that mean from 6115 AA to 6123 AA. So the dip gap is 0.025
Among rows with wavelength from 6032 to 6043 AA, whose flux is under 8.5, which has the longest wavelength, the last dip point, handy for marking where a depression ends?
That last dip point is 6041.12 AA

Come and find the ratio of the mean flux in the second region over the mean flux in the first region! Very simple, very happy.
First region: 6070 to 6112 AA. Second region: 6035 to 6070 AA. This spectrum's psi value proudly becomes 0.96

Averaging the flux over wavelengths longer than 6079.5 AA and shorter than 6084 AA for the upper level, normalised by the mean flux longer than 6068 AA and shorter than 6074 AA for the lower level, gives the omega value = 0.99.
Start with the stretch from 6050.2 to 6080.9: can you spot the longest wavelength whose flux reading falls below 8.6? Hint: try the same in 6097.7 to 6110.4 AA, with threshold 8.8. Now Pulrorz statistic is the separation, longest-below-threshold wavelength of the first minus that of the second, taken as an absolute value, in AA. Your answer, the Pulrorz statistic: 29.5 AA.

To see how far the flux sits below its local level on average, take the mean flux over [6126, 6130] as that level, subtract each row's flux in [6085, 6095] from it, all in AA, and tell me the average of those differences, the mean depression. 0.0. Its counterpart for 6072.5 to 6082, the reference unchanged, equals -0.4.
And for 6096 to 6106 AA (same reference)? 0.3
